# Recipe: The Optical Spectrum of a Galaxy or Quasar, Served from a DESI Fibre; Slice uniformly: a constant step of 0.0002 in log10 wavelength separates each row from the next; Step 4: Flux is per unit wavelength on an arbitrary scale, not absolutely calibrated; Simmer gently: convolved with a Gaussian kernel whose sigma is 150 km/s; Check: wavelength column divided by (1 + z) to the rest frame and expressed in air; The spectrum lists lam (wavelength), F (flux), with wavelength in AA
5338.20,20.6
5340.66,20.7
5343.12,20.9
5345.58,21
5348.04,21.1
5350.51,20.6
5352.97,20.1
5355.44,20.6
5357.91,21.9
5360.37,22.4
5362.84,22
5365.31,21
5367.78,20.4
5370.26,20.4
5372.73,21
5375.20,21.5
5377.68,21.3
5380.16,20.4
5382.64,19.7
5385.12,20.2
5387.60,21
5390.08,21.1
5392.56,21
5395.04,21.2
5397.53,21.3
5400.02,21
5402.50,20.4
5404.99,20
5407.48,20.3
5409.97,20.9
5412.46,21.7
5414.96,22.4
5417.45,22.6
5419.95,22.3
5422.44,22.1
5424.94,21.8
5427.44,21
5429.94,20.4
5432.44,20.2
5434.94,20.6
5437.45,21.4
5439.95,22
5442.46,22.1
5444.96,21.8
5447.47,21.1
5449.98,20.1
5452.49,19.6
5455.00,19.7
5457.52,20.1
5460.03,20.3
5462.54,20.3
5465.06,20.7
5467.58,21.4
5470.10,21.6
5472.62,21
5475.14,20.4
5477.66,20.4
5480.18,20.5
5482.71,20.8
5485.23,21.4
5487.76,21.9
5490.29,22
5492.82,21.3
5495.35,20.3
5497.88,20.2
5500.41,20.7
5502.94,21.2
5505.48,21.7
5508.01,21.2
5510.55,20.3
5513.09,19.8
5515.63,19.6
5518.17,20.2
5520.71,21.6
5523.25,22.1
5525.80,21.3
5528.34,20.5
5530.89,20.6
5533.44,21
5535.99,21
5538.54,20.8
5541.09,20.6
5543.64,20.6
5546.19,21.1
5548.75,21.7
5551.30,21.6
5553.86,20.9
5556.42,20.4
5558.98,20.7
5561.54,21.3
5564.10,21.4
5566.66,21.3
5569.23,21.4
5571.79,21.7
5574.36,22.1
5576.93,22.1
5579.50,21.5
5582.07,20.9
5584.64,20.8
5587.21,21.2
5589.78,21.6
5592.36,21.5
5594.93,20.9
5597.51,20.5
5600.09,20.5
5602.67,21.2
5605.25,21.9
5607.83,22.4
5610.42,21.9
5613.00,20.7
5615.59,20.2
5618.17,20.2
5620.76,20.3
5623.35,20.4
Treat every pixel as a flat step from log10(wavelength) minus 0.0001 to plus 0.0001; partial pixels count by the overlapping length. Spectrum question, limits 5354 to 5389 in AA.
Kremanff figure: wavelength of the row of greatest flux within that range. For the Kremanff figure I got 5360.37 AA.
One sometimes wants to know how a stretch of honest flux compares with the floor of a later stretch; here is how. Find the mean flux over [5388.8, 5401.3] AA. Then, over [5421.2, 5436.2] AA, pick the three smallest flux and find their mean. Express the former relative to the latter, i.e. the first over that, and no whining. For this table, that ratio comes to 1.04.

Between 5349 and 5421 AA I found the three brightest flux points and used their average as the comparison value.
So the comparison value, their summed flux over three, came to 22.5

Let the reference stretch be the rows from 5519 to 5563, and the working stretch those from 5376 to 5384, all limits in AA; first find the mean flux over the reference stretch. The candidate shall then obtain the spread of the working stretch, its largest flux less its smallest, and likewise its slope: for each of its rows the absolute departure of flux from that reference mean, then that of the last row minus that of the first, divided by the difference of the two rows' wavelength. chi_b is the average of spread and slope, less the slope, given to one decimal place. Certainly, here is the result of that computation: 0.7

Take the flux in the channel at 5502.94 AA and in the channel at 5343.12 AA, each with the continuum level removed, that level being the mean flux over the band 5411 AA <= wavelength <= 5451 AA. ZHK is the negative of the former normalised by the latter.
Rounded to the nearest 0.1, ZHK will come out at -0.5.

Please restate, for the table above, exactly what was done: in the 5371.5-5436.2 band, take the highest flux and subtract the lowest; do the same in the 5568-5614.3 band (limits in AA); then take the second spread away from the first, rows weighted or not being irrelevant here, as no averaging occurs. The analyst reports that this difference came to 1.0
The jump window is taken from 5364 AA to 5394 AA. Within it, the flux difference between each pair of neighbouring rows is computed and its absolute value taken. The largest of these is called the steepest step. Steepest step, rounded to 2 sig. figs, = 0.90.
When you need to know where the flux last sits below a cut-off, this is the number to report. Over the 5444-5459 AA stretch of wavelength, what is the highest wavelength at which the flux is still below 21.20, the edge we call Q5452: 5457.52 AA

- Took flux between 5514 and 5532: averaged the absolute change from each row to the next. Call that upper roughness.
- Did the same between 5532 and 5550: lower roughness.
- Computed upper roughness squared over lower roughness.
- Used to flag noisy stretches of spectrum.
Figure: 2.0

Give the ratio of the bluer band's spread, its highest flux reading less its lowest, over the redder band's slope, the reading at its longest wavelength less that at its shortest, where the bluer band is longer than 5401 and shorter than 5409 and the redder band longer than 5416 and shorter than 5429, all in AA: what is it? 0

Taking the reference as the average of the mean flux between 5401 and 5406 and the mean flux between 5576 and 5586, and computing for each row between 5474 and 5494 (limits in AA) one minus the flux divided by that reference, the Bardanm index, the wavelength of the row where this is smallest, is 5490.29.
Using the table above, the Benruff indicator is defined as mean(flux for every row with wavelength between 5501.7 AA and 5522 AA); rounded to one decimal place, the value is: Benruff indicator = 20.7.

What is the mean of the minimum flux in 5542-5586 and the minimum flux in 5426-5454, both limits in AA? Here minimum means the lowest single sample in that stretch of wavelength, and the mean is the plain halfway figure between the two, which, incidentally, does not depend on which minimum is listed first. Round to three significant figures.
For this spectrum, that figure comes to 20.0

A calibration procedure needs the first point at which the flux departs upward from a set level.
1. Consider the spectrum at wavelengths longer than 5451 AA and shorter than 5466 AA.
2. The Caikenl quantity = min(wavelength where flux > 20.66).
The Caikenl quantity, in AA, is 5465.06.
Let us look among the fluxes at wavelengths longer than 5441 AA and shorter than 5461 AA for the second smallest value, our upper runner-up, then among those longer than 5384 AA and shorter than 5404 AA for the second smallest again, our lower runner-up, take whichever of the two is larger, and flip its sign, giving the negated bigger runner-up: -20.40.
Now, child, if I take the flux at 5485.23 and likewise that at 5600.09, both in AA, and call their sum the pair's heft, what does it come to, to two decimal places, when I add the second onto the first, 41.90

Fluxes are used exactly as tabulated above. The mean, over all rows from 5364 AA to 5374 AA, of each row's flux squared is 429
